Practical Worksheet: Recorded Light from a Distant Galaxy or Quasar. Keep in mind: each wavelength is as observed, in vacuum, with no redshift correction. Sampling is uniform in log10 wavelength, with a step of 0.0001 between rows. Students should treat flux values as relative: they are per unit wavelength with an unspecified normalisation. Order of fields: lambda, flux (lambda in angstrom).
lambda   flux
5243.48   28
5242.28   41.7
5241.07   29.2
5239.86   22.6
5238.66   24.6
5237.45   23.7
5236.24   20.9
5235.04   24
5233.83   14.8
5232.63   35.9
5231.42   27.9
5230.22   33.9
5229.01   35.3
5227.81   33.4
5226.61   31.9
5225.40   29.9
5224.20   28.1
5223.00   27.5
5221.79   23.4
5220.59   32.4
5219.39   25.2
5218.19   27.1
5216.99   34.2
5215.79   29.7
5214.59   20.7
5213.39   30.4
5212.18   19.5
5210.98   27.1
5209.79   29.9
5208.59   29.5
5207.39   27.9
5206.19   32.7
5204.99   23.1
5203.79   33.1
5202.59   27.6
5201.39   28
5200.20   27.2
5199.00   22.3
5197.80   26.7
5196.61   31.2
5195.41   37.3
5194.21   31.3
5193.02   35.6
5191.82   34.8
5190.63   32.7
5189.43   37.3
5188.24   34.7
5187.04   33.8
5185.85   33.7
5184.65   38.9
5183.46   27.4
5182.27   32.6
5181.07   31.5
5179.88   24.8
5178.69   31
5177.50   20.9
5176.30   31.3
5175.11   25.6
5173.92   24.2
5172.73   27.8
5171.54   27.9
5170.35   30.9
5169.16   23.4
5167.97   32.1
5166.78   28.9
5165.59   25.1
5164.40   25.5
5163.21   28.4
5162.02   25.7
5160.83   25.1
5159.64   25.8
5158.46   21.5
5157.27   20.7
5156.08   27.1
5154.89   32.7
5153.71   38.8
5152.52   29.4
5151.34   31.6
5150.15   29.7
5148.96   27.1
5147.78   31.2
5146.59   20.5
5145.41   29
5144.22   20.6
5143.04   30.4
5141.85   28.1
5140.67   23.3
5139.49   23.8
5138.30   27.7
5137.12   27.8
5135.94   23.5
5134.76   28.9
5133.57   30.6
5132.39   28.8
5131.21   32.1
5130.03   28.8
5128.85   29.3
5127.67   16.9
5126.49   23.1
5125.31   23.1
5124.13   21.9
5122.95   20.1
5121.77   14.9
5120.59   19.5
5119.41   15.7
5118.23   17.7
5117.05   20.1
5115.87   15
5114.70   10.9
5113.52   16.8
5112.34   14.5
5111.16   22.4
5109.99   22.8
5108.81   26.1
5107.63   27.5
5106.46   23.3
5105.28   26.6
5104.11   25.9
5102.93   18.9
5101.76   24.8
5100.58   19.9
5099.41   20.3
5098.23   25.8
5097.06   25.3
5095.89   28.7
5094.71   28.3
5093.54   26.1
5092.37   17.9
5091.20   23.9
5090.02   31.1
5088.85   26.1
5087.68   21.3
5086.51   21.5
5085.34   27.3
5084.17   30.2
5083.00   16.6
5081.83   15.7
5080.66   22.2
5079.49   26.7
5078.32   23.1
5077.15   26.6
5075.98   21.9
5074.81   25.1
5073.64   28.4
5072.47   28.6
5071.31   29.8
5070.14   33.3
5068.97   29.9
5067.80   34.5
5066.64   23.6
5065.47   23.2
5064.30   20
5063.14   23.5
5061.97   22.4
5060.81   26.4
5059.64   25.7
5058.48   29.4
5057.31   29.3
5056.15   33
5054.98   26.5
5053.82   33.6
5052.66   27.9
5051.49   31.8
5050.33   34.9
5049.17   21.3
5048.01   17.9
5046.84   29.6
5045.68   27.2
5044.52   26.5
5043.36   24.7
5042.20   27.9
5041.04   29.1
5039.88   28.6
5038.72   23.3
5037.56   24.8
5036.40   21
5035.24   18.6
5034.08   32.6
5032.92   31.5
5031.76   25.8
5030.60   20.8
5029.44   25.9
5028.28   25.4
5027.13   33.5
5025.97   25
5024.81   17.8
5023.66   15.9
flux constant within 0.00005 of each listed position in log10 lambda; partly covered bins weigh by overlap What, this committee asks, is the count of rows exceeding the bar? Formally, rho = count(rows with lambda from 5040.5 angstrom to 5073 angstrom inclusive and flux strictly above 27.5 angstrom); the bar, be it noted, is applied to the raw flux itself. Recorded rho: 15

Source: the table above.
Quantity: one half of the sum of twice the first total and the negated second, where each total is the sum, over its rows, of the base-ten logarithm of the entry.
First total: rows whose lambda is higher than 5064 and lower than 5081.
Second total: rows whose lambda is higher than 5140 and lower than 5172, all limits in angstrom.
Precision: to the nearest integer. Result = 2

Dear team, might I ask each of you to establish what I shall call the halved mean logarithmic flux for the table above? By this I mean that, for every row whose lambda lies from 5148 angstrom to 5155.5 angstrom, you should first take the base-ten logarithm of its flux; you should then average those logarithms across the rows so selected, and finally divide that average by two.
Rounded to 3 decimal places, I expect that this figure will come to 0.748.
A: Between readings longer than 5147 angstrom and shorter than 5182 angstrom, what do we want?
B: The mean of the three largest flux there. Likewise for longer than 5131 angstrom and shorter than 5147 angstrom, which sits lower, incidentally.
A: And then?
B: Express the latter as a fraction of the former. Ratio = 0.90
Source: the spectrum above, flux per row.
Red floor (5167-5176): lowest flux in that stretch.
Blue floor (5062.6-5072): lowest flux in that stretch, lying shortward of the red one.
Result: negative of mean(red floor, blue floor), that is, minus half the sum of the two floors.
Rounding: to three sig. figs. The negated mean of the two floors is -21.7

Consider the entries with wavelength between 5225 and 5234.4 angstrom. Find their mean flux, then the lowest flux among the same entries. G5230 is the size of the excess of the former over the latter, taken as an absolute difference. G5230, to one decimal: 15.6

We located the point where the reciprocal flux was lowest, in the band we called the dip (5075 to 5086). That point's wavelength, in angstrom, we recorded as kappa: 5084.17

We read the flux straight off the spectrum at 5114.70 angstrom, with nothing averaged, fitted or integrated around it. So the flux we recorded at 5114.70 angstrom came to 10.9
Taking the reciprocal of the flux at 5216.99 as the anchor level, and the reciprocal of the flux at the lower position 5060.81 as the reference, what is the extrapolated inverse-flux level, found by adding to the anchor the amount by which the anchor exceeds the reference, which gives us 0.021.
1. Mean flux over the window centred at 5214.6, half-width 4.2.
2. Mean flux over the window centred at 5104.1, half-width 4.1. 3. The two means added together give 51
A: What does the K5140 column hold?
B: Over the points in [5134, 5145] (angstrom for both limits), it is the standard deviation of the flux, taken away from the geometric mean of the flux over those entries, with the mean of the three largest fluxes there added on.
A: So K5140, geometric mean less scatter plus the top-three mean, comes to 52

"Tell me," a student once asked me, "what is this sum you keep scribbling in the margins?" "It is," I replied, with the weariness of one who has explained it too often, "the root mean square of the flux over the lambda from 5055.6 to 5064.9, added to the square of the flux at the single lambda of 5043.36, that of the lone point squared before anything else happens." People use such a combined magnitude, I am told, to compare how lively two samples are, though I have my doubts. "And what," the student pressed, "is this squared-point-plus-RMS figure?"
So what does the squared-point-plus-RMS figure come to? 637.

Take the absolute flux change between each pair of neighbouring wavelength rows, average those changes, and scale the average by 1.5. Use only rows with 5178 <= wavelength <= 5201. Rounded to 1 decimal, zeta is 6.4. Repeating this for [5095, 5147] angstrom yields 5.7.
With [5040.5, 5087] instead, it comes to 6.2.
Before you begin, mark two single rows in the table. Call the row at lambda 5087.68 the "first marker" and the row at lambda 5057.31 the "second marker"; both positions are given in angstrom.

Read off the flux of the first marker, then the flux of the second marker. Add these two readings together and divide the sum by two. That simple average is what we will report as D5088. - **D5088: 25.3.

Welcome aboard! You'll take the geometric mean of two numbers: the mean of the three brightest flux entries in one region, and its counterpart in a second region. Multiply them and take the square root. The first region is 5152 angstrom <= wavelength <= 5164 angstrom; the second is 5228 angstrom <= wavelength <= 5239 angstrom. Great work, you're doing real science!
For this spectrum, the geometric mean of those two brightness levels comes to 34.3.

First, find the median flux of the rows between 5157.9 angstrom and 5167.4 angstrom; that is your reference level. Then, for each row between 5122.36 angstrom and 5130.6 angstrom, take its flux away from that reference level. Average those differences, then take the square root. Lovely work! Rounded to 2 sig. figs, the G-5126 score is 1.5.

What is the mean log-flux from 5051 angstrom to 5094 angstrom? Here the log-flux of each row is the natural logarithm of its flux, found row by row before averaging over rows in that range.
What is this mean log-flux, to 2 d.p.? 3.24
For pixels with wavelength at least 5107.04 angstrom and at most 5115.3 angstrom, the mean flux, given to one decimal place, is 20.1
